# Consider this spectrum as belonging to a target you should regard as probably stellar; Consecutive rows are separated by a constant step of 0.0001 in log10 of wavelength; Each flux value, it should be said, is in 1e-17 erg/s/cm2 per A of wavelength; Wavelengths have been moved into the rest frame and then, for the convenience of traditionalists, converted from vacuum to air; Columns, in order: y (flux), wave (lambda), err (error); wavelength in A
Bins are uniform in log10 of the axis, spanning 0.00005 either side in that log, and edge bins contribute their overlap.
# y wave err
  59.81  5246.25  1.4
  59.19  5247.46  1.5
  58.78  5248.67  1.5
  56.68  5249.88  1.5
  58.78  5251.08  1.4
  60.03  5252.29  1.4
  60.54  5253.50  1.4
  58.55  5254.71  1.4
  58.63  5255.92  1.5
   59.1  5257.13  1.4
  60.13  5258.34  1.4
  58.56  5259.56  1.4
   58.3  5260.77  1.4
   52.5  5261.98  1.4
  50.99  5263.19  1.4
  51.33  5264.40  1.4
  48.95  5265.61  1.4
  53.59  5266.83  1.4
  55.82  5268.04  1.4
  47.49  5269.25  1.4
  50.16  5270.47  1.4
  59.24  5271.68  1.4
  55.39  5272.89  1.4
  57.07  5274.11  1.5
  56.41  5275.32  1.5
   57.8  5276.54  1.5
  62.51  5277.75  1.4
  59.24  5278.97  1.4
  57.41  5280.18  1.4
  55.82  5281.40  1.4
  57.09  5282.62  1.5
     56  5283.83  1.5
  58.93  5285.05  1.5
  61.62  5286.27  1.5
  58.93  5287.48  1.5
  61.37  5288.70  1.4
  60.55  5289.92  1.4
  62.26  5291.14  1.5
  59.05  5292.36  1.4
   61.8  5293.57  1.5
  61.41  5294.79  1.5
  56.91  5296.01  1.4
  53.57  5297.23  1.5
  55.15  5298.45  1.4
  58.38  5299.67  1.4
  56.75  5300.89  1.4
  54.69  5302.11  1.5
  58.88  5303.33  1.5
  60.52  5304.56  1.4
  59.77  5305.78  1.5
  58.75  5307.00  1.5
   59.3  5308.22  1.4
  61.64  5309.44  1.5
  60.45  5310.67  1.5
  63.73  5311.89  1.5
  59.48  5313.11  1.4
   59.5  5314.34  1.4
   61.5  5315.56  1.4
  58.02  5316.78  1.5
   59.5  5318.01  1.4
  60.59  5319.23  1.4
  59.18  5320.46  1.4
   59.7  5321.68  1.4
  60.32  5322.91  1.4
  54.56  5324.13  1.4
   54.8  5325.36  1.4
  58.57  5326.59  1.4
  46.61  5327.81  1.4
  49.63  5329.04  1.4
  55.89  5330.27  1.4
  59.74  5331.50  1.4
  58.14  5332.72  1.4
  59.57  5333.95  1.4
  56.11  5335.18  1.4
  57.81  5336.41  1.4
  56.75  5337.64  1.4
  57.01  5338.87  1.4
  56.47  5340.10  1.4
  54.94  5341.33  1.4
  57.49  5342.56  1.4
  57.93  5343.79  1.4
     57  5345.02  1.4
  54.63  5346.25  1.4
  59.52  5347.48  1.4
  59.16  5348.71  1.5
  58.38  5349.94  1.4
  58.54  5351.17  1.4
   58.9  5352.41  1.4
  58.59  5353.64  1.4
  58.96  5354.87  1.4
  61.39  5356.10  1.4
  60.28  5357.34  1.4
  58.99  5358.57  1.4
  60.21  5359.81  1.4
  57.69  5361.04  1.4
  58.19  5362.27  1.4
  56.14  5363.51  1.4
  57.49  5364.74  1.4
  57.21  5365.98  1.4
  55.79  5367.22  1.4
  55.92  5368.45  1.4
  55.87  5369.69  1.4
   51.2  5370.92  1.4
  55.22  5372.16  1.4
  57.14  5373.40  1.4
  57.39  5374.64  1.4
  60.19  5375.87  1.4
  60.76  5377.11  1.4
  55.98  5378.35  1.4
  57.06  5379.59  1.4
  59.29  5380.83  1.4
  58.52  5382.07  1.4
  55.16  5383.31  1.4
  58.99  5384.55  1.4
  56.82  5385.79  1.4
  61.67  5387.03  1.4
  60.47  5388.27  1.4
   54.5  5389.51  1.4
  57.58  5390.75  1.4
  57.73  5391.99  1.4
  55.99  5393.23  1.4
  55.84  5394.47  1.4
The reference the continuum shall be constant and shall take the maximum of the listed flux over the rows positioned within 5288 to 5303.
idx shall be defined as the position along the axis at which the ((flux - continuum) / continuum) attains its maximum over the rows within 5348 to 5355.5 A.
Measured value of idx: 5348.71 A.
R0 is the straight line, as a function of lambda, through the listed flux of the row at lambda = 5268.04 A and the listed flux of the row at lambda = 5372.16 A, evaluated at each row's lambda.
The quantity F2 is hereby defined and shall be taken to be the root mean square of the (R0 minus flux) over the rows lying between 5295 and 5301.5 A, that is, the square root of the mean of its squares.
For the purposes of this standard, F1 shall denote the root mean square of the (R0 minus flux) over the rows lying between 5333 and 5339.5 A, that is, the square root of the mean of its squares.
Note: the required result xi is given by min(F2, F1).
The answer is 1.7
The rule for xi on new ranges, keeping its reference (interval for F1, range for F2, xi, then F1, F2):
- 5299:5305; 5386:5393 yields 3.0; 3.0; 4.1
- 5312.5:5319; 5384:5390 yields 4.2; 4.2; 4.2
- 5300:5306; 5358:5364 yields 3.3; 3.3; 3.3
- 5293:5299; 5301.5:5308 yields 3.5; 3.9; 3.5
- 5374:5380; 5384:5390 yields 3.6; 3.6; 4.2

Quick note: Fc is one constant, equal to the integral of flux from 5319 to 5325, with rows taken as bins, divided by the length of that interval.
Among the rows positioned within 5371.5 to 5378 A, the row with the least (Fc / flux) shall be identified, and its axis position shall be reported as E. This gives 5377.11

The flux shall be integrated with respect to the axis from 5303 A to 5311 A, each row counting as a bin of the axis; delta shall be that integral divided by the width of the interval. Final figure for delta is 59.9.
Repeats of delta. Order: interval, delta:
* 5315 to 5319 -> 59.8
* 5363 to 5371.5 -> 55.7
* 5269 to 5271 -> 48.9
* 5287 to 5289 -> 60.0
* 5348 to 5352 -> 58.7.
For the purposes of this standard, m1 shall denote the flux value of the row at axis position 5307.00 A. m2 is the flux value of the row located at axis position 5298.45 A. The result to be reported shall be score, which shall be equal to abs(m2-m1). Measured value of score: 3.6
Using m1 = 58.75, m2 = 55.15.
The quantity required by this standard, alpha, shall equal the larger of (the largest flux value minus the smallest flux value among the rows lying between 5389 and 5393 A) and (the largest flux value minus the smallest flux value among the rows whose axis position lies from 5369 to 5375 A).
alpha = 6.2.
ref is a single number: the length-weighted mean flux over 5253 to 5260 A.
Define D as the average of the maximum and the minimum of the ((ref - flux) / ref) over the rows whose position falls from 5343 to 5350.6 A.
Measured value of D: 0.036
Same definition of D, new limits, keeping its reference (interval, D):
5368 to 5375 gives 0.083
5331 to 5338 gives 0.021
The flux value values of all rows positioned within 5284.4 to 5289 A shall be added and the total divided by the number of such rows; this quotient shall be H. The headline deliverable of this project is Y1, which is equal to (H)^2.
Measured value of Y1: 3626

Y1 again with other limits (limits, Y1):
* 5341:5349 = 3276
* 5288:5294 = 3722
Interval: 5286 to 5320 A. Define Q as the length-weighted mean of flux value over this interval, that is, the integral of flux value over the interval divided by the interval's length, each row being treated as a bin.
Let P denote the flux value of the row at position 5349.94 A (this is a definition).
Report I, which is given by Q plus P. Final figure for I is 118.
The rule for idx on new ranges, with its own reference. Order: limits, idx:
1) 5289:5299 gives 5291.14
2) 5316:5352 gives 5319.23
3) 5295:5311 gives 5309.44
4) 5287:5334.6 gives 5311.89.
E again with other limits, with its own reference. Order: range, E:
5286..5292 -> 5291.14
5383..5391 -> 5387.03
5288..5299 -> 5291.14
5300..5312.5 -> 5311.89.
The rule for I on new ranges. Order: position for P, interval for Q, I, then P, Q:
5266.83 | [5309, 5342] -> 111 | 53.59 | 57.7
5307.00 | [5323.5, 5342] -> 115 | 58.75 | 55.8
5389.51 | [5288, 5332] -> 113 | 54.5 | 58.4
